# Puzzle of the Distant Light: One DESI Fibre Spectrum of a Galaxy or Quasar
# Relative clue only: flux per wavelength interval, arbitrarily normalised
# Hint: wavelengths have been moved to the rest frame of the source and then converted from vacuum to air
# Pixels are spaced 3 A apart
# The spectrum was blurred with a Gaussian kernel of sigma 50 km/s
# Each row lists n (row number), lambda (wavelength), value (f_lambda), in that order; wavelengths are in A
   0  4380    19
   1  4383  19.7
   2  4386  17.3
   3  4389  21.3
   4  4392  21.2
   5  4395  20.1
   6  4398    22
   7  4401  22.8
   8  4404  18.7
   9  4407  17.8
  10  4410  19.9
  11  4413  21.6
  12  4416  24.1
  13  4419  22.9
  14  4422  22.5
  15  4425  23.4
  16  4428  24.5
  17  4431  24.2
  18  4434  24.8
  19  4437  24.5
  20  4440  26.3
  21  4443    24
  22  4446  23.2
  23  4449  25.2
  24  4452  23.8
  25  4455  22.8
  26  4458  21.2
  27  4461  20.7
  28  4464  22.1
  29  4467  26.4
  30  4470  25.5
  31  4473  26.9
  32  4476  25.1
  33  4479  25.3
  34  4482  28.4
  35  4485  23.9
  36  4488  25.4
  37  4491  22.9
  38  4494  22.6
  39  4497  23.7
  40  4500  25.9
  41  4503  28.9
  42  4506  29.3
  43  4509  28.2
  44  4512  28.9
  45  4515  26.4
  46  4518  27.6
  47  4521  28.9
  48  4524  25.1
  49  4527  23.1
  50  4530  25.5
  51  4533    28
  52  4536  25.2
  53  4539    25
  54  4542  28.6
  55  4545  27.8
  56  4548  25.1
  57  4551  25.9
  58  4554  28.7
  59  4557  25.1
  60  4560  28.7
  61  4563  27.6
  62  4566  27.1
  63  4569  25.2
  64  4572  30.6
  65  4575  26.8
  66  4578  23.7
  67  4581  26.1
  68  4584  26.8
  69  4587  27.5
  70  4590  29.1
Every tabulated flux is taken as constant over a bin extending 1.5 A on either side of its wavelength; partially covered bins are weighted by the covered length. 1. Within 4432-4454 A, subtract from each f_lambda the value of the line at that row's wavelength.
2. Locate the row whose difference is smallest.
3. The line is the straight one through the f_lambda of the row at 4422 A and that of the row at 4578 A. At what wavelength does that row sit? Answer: 4446 A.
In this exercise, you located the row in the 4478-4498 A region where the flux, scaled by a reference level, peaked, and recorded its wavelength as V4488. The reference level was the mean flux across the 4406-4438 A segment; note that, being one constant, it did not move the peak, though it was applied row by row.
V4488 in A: 4482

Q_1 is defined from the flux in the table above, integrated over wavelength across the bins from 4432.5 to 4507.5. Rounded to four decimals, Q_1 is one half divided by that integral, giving 0.0003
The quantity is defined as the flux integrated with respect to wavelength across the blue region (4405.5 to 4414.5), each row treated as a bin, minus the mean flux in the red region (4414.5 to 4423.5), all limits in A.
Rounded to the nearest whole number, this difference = 155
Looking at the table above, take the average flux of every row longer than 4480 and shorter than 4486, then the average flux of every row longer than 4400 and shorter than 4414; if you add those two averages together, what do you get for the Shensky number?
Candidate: 46.3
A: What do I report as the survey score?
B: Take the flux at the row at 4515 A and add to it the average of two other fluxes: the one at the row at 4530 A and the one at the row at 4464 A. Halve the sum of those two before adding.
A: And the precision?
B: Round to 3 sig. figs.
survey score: 50.2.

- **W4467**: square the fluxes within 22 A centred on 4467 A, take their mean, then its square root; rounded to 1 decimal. 24.1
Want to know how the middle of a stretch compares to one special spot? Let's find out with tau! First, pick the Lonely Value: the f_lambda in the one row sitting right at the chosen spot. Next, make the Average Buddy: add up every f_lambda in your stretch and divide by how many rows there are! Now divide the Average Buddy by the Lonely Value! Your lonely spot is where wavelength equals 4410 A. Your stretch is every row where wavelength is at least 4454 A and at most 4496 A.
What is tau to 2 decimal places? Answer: 1.22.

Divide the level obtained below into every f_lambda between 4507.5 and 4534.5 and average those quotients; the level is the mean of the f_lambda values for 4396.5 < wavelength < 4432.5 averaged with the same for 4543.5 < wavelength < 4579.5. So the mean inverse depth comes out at 0.91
